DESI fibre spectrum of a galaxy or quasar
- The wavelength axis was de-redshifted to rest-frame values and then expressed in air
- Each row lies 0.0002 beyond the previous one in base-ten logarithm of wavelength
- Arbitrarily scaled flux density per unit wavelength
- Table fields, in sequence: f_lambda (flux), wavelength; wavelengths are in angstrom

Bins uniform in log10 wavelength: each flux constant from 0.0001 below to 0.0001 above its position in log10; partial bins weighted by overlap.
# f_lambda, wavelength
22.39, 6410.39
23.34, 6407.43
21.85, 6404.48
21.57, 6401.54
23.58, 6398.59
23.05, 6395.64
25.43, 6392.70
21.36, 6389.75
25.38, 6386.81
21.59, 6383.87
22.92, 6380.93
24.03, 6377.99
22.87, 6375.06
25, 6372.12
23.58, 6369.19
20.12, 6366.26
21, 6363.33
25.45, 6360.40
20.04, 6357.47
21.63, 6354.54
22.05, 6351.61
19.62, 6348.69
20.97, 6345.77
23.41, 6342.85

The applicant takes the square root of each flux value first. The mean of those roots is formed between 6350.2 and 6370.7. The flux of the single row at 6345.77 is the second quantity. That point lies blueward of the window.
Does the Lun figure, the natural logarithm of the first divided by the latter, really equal -1.50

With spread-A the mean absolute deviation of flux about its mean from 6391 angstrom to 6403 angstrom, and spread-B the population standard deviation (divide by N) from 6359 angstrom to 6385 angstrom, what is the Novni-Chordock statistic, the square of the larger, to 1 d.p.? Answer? 2.9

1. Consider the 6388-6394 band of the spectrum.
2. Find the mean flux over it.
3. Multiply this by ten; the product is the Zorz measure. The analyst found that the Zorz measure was 234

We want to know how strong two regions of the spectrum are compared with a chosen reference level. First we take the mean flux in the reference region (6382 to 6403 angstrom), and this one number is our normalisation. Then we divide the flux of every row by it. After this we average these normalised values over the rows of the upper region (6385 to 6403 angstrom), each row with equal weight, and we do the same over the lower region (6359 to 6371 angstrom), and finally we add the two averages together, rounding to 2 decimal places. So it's 1.99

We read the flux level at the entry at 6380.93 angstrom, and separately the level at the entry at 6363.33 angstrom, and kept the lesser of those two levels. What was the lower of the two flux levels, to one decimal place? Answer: 21.0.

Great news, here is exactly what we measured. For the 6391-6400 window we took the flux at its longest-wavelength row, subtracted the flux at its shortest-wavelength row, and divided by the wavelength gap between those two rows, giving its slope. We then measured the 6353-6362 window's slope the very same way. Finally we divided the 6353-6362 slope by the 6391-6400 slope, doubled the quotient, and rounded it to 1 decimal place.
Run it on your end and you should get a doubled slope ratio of -4.2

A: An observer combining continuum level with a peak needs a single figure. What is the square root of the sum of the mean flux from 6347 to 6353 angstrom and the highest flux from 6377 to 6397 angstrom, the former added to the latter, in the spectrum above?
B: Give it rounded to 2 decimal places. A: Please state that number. 6.80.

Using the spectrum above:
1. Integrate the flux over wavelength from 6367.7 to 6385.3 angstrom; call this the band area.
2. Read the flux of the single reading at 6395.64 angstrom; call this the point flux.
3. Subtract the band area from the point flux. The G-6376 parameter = -388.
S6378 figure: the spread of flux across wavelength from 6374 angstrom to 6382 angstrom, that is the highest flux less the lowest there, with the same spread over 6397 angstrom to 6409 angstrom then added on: 3.2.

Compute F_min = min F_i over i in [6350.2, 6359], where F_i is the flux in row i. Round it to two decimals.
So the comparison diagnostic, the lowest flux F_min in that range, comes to 20.04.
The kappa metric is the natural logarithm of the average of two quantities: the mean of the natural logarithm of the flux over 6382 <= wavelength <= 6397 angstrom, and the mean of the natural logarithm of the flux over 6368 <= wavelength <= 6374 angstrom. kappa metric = 1.15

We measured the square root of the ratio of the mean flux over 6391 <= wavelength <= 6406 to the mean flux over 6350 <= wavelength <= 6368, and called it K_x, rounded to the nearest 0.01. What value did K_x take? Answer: 1.03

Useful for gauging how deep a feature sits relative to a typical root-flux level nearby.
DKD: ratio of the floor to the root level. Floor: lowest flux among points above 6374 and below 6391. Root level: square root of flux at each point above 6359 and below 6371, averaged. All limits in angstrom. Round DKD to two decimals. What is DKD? 4.50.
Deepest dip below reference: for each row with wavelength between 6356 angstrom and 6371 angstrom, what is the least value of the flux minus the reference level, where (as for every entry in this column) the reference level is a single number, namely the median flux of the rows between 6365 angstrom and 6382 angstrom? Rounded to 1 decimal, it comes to -3.2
